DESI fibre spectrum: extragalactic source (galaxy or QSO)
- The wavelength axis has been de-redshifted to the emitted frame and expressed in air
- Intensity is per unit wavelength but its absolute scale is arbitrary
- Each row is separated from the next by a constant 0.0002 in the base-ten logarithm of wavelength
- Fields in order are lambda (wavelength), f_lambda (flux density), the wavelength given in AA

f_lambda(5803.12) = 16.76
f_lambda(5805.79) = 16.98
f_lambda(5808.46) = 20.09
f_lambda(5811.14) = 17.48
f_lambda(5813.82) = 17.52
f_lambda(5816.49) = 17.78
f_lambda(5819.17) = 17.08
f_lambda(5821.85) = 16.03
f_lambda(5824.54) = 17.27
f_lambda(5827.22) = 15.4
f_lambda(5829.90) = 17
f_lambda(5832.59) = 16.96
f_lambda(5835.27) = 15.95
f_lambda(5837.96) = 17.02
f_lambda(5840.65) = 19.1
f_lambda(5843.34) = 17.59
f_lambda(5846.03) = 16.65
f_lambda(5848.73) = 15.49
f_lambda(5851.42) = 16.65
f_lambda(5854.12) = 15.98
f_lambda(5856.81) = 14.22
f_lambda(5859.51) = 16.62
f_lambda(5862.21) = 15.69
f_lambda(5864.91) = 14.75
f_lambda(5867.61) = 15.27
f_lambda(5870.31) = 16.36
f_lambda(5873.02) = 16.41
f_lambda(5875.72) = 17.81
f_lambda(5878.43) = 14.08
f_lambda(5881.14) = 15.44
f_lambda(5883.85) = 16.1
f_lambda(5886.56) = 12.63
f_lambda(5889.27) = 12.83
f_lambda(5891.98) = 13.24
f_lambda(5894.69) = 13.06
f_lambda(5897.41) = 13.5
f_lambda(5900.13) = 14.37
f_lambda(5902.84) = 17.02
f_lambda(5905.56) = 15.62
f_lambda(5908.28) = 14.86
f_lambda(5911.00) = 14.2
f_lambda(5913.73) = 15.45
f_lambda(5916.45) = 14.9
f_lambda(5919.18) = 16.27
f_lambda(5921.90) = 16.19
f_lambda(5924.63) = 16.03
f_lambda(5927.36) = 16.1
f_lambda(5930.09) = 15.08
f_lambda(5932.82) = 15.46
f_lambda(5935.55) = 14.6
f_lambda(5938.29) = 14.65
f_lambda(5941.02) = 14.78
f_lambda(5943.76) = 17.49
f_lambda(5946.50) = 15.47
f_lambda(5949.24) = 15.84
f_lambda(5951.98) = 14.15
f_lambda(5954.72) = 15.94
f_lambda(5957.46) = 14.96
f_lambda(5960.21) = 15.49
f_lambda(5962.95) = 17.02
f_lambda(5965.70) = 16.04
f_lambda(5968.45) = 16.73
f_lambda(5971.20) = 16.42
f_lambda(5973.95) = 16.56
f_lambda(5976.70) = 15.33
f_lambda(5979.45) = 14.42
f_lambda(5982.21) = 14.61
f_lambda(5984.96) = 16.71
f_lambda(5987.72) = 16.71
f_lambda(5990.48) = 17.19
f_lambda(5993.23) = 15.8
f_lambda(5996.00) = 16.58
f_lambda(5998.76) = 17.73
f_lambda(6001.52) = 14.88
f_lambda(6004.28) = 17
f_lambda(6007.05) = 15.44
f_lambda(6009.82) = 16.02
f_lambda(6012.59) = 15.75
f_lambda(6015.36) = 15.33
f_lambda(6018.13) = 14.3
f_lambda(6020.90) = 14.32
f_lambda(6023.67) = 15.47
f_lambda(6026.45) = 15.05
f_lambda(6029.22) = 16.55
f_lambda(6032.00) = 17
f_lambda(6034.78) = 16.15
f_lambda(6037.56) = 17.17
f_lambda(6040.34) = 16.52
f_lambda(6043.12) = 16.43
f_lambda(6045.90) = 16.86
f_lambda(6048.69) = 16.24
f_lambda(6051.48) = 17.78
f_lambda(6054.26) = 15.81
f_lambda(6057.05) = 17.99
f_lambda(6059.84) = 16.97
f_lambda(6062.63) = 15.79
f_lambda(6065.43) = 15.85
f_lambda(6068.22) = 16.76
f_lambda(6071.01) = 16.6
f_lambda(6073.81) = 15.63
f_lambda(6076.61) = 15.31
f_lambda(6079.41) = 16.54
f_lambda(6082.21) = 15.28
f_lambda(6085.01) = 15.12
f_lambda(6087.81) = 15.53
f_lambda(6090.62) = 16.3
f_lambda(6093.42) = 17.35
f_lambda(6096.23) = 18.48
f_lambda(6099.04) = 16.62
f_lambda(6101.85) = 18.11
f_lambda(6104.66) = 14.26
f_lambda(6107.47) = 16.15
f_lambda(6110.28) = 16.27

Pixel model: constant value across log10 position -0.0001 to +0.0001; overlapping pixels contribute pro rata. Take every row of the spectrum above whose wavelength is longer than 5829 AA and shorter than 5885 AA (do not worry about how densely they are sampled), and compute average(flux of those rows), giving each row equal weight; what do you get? 16.2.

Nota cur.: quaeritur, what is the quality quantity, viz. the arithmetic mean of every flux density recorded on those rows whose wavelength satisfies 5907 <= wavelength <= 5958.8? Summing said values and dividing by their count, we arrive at 15.4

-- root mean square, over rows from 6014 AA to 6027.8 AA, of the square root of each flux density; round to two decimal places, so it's 3.86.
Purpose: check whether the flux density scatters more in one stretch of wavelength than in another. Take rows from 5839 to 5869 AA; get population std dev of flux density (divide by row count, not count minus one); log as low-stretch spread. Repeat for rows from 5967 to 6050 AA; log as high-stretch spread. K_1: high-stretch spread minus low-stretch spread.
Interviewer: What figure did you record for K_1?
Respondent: -0.38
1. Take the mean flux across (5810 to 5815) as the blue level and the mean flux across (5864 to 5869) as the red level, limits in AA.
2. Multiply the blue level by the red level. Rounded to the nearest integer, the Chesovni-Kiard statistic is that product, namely 263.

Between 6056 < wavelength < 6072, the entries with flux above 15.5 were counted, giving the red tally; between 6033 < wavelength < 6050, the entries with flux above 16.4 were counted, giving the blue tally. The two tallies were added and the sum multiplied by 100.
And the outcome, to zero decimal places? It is 1000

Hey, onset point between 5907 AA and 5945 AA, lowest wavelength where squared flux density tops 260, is 5919.18 AA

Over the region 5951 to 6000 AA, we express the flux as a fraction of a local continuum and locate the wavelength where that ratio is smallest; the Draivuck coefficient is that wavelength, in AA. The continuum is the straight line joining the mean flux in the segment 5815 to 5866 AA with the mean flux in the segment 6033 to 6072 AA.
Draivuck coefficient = 5951.98 AA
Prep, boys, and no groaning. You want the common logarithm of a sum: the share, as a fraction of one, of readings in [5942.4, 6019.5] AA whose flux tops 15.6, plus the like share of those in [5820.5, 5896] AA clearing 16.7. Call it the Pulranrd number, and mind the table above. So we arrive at -0.07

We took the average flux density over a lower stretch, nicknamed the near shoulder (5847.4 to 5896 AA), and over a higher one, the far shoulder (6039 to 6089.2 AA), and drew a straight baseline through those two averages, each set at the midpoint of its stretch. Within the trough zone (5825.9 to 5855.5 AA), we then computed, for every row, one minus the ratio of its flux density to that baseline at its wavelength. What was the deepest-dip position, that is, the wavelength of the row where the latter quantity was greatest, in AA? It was 5848.73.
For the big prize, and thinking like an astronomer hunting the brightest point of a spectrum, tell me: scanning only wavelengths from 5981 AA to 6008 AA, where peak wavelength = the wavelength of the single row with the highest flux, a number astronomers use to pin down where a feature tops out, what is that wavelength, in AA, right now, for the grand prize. 5998.76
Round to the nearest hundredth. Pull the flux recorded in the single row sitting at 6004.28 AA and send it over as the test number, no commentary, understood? 17.00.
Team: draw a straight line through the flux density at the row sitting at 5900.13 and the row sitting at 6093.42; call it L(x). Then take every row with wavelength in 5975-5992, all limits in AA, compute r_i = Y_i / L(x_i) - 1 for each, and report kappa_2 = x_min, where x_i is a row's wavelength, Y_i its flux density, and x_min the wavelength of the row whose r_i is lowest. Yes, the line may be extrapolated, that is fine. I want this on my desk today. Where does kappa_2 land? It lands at 5979.45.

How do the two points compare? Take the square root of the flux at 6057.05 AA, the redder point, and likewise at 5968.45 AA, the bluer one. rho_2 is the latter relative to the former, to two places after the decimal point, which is 0.96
